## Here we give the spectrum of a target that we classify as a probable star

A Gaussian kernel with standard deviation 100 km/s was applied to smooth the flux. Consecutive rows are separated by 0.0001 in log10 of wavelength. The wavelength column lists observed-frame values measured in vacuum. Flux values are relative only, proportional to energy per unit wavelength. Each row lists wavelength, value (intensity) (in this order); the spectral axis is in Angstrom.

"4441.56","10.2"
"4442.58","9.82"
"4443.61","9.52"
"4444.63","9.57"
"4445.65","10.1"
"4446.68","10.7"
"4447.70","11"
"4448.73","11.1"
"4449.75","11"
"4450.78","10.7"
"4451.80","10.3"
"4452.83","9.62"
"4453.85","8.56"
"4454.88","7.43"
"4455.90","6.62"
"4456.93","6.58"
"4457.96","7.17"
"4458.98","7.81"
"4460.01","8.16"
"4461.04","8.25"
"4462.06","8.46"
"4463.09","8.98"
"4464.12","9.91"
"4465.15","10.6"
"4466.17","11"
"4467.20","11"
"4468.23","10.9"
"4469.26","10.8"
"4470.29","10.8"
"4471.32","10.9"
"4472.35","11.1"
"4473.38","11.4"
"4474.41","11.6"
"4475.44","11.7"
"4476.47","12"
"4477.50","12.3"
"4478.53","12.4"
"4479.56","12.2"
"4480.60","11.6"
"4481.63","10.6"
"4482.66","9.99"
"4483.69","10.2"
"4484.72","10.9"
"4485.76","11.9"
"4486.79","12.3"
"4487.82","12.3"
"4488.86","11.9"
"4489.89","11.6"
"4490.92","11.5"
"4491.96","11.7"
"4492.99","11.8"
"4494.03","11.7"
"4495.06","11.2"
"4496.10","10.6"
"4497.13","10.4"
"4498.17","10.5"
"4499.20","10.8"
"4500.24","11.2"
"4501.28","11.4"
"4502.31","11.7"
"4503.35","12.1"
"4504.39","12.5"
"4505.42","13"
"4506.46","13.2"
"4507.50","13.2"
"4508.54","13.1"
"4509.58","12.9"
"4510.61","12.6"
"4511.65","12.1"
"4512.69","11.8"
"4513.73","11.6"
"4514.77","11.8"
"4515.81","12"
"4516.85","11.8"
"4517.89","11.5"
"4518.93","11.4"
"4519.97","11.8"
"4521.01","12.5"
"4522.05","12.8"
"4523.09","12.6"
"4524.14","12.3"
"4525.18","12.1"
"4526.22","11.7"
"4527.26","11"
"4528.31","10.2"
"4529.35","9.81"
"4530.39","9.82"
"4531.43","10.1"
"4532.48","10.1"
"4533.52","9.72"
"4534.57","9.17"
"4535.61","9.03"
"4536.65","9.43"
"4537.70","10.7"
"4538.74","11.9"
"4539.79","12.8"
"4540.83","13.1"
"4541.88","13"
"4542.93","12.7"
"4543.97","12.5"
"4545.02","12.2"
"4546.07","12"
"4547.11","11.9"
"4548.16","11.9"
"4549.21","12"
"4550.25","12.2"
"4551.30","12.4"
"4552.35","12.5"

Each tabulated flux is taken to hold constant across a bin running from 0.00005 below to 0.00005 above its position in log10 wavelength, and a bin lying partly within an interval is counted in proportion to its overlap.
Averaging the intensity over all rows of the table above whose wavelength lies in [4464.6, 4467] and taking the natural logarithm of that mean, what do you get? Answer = 2.38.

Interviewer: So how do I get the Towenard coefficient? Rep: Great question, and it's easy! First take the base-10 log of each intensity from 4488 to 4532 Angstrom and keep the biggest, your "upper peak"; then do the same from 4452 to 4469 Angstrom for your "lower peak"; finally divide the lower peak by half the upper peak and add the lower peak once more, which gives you 2.90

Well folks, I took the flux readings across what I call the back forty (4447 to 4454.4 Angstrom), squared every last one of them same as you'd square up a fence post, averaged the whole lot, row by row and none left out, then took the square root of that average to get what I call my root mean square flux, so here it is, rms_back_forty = 10.4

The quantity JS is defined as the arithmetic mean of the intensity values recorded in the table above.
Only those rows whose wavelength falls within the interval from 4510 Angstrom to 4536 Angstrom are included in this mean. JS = 11.3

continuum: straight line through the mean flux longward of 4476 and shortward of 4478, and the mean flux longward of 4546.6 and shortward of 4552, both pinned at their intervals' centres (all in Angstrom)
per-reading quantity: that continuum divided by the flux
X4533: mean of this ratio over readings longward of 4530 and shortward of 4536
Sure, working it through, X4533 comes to 1.25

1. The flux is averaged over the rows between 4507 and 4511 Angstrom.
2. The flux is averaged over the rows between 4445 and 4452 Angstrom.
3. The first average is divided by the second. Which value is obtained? 1.21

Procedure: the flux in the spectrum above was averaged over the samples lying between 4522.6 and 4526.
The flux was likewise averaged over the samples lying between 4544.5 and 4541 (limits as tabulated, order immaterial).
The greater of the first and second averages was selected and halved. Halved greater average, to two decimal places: 6.37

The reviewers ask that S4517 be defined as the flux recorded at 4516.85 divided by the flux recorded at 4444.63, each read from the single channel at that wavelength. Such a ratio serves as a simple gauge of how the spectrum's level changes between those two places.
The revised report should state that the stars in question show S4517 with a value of 1.23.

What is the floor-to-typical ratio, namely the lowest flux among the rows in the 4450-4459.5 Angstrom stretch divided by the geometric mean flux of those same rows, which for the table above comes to 0.80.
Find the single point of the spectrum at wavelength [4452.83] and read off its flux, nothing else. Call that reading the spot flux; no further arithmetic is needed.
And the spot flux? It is 9.62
